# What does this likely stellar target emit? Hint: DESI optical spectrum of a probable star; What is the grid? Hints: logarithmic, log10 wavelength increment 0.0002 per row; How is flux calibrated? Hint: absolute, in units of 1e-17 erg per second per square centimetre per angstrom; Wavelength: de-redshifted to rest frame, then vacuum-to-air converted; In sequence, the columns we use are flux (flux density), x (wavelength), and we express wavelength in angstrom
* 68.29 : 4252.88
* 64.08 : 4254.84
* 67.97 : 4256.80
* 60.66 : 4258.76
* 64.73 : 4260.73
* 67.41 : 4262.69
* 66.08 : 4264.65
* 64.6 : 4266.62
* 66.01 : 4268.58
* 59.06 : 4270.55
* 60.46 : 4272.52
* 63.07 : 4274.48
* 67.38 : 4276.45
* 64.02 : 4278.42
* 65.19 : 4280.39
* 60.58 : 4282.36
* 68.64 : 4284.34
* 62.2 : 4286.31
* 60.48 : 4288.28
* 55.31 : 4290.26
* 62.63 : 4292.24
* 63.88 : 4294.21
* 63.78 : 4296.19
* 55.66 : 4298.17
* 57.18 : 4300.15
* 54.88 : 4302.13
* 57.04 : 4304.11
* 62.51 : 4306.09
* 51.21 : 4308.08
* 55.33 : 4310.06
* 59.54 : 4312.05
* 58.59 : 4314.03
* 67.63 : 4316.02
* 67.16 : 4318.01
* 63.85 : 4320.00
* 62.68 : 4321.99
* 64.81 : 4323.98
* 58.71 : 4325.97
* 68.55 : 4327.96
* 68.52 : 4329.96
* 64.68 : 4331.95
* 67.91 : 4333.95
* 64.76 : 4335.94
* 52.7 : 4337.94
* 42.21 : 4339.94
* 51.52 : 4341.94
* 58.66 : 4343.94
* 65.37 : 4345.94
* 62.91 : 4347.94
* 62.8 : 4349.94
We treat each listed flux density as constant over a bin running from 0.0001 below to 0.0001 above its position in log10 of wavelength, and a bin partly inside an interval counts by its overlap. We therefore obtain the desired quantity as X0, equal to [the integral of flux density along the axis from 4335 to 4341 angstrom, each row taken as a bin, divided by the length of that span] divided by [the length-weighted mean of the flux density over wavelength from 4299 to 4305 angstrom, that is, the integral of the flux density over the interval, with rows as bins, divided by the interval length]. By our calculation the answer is 0.94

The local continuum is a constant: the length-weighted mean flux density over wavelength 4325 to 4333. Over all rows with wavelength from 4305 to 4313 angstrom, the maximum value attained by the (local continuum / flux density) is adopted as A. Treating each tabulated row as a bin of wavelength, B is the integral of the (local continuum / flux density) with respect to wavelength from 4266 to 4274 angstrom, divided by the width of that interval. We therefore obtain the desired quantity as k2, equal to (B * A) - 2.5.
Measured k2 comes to -1.2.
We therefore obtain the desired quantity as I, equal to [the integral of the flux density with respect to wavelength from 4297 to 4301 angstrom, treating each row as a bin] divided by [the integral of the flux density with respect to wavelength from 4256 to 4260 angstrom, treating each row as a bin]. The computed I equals 0.89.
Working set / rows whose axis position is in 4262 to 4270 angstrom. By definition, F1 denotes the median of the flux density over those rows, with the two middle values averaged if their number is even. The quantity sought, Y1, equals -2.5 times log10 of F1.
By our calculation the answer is -4.55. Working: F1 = 66.0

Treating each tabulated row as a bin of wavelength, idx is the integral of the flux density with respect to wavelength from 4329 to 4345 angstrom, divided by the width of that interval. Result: 58.9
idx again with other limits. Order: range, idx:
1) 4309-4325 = 62.4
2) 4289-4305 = 58.8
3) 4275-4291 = 63.1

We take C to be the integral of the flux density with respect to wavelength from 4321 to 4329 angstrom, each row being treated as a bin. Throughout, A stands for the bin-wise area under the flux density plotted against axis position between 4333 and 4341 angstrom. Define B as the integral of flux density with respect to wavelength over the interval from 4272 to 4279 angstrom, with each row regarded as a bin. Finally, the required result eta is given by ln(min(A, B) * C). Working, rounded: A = 454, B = 448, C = 510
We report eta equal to 12.3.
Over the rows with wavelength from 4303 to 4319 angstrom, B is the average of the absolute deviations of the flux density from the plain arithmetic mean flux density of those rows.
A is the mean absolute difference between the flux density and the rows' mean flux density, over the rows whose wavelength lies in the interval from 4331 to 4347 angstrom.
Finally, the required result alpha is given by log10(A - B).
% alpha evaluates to 0.45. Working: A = 7.2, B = 4.4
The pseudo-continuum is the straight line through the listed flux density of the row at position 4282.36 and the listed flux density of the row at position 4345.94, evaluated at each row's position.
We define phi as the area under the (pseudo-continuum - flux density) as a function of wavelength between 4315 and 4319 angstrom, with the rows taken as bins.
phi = -17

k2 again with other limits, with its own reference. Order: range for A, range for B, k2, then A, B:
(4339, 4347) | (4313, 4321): -0.9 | 1.54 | 1.016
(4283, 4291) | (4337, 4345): -1.0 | 1.18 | 1.286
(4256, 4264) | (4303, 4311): -1.3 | 1.07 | 1.159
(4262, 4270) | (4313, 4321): -1.5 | 1.01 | 1.016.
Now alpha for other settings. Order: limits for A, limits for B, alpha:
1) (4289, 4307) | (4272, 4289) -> 0.04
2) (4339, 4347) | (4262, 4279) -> 0.72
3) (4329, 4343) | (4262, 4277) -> 0.79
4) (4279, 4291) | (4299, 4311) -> -0.14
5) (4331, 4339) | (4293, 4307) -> 0.14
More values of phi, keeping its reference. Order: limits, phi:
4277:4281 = -18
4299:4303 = 24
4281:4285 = -15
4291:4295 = -5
